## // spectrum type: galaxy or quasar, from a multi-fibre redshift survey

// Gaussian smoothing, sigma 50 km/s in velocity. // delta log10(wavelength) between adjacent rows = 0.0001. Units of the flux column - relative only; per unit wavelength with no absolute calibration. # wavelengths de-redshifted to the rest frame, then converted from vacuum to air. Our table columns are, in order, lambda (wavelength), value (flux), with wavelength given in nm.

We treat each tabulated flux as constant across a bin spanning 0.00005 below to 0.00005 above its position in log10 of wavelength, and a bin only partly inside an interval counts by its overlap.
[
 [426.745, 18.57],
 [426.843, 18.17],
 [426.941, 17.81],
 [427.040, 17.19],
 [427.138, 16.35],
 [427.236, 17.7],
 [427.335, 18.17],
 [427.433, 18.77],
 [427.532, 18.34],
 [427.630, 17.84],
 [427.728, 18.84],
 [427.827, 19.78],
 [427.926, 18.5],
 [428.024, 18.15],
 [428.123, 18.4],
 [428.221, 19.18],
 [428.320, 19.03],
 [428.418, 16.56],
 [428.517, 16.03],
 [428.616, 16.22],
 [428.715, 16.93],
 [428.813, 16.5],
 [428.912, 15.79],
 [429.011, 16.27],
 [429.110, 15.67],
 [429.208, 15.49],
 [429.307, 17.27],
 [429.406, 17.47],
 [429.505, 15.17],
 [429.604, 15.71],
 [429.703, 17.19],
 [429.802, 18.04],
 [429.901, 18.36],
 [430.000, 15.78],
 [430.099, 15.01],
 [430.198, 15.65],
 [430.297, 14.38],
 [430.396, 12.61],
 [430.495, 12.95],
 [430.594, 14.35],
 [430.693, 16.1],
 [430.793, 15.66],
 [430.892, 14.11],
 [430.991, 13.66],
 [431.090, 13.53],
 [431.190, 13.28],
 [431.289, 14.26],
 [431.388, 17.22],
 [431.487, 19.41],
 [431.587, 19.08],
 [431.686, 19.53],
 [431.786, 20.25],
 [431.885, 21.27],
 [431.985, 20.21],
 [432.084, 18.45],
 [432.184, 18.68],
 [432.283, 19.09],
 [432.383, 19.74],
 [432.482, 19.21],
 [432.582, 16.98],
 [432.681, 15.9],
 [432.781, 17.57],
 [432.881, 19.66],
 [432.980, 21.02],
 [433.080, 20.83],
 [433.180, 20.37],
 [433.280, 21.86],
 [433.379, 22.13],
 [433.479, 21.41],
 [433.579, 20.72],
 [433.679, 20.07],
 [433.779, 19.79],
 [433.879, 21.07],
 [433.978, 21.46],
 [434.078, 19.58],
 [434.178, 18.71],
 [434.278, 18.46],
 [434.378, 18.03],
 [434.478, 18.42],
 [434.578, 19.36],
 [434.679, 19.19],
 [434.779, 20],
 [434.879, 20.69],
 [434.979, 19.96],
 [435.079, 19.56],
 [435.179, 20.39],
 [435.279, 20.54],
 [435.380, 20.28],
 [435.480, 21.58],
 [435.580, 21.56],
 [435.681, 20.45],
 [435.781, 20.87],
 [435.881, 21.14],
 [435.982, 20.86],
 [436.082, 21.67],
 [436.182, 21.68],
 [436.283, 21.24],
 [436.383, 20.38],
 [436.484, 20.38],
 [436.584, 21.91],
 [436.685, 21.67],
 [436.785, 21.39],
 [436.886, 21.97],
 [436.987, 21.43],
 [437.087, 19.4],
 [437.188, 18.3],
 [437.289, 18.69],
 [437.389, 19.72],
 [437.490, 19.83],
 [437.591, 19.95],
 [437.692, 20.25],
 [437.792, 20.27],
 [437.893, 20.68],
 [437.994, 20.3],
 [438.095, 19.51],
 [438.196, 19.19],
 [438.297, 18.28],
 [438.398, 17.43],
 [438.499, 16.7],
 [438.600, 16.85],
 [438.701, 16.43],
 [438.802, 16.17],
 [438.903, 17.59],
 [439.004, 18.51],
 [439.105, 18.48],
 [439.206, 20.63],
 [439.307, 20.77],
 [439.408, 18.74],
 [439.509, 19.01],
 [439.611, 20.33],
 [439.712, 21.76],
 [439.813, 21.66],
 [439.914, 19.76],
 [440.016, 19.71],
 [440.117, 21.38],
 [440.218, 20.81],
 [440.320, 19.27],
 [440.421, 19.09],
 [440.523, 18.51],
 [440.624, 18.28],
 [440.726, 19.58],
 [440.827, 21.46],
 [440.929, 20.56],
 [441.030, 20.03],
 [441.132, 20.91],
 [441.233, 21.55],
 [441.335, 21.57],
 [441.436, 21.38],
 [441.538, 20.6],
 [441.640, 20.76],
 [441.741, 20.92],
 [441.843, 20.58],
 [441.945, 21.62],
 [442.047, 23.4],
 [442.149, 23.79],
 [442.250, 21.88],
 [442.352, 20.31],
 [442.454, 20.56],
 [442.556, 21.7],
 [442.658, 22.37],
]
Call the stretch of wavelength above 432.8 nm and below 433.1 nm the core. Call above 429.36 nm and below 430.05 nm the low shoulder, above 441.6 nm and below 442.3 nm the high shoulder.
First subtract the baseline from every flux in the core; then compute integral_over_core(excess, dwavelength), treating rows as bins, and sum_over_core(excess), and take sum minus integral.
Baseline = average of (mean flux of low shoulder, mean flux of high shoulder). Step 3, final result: 3.2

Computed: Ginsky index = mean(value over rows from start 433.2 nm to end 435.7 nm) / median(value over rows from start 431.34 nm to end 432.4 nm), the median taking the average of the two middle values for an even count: 1.04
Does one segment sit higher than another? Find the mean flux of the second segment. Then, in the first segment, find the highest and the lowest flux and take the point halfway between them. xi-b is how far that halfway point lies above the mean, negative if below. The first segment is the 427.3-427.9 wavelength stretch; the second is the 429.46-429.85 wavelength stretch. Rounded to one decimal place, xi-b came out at 2.3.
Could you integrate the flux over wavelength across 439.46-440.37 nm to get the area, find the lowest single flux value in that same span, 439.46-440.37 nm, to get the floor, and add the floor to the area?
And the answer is 38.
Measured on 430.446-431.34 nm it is 26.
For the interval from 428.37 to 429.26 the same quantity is 30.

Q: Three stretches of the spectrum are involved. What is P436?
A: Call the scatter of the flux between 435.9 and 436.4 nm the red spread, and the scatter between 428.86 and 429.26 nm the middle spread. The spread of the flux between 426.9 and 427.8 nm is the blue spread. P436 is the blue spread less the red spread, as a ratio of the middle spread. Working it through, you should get 1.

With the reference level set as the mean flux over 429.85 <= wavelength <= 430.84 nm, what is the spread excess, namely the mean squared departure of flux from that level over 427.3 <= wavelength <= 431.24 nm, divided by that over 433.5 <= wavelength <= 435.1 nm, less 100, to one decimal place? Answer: -99.8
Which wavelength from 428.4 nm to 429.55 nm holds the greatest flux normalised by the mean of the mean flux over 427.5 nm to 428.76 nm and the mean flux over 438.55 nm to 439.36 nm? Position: 429.406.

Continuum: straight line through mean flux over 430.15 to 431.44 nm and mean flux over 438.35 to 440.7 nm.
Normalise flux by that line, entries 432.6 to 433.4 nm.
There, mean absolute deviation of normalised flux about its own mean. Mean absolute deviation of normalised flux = 0.10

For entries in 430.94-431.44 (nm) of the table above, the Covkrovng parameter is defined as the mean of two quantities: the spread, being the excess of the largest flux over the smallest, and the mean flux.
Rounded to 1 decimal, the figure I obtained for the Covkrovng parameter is 9.2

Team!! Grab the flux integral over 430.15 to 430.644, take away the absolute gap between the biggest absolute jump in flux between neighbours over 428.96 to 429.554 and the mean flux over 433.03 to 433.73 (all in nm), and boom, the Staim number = -12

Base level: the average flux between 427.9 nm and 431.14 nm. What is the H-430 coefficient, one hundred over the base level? 6.2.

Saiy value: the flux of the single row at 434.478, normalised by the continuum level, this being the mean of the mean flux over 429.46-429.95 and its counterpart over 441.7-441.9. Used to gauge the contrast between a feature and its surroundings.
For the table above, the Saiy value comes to 0.98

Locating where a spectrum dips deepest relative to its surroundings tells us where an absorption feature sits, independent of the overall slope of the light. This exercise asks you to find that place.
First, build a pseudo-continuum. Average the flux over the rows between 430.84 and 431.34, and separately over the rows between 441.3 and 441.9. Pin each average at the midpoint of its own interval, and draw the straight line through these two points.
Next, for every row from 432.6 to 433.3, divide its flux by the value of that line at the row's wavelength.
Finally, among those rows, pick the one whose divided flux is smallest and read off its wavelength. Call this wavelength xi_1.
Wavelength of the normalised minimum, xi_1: 432.681 nm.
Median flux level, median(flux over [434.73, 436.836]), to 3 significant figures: 20.9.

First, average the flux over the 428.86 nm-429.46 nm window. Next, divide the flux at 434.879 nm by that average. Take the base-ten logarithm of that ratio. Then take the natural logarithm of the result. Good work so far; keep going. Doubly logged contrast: -2.3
